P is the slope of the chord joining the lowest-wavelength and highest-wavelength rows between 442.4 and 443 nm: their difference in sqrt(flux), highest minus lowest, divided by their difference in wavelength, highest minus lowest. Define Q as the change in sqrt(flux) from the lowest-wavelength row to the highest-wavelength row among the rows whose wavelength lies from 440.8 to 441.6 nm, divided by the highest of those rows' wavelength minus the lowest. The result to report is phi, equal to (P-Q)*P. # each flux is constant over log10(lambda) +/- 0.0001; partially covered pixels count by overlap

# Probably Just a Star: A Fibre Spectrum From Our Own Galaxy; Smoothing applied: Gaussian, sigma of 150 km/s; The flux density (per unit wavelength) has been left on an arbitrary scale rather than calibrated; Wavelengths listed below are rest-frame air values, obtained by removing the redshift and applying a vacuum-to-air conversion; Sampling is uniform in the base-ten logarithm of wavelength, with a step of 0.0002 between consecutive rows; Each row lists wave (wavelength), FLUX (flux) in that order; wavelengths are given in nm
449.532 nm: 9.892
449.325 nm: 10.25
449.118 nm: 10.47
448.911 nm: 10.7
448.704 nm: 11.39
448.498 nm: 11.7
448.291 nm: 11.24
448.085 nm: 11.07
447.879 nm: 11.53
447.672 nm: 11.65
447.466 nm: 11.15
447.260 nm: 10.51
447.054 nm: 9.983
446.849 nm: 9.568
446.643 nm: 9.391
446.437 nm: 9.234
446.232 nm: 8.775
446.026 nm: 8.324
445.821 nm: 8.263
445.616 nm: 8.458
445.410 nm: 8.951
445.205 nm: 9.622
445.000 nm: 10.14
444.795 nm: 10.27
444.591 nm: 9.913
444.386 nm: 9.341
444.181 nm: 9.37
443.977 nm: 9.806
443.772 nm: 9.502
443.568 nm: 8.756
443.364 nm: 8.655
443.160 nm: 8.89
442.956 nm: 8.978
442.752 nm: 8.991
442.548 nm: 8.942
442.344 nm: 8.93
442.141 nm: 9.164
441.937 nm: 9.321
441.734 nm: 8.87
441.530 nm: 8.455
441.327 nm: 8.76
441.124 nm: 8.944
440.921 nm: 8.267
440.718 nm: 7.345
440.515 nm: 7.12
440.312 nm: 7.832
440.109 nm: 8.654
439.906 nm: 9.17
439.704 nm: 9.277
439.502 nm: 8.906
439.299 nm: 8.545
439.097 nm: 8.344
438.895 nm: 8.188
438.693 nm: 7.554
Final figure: 0.00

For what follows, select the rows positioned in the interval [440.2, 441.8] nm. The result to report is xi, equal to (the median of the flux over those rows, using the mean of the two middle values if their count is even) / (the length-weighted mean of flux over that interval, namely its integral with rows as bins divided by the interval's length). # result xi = 1.02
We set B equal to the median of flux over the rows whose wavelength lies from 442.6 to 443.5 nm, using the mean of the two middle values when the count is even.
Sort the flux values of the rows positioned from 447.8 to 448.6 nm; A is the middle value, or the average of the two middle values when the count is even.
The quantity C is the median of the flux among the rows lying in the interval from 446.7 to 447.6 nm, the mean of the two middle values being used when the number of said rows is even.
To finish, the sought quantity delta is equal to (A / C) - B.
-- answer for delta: -7.82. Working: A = 11.4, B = 8.93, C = 10.2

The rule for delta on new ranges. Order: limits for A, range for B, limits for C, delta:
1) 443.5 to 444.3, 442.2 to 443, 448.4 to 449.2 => -8.11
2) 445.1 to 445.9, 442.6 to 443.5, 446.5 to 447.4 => -8.04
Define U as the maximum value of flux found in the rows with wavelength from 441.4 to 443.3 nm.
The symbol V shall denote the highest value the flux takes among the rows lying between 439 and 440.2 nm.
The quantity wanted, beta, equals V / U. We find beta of 1.00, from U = 9.321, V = 9.277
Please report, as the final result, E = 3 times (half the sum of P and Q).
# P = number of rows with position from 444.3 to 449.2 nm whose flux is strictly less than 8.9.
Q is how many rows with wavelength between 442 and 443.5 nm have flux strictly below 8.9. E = 9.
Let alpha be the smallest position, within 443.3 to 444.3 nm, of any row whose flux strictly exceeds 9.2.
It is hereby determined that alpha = 443.772 nm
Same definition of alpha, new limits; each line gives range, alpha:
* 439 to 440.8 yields 439.704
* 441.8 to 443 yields 441.937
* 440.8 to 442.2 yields 441.937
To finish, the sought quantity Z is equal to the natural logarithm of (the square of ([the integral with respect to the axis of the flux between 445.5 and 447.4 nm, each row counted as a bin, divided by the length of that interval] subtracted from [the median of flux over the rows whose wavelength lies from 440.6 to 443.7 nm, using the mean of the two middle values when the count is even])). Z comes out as -2.3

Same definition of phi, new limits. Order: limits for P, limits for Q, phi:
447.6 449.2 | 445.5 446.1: 0.01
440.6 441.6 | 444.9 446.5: 0.08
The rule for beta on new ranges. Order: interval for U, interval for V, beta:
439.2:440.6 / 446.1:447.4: 1.13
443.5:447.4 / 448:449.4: 1.11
